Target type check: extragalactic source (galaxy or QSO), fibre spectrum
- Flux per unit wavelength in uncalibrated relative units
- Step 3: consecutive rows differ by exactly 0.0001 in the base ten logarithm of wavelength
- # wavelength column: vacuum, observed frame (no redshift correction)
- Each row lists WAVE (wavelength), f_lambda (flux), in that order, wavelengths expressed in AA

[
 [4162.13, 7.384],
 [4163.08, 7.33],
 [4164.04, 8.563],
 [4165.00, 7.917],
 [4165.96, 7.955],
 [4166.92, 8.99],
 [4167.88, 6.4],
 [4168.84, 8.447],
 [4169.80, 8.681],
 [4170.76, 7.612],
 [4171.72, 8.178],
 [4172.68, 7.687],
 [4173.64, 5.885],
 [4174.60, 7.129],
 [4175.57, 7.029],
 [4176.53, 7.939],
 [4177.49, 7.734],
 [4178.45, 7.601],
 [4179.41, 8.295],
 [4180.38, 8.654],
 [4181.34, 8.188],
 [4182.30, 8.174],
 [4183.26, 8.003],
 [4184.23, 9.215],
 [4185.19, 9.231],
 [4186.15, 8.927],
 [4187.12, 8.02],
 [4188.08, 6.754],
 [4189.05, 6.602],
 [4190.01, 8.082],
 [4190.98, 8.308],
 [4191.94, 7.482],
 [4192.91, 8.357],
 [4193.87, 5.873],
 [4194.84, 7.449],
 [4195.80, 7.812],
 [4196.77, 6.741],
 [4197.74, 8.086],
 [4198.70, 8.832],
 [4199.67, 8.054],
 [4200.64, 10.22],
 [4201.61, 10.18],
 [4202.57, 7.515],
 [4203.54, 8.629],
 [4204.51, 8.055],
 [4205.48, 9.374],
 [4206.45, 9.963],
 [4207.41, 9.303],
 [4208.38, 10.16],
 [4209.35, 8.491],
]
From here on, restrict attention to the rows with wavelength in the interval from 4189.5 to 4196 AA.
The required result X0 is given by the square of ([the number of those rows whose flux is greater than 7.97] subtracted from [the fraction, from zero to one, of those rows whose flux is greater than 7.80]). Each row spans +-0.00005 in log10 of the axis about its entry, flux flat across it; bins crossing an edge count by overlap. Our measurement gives 6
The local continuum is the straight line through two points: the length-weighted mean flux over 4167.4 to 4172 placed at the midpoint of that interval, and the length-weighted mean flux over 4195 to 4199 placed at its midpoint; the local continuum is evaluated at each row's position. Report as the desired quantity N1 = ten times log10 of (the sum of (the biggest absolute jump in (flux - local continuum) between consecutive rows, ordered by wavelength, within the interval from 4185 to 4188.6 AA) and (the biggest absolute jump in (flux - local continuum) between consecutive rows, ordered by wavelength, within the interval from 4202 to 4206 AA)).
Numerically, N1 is 4.1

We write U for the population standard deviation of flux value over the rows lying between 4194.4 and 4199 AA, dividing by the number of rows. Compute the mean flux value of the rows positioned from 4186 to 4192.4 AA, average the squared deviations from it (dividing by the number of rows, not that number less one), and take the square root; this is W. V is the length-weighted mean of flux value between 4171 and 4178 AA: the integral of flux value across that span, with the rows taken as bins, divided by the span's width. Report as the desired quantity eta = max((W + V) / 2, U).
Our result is 4.08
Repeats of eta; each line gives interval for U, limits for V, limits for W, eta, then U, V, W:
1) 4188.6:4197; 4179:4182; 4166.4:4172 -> 4.61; 0.8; 8.4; 0.85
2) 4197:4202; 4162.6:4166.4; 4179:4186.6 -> 4.20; 1.0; 8.0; 0.46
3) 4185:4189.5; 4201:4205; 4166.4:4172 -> 4.75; 1.1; 8.6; 0.85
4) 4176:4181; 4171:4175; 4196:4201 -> 4.19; 0.4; 7.3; 1.14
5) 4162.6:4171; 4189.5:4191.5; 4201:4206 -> 4.56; 0.8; 8.2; 0.94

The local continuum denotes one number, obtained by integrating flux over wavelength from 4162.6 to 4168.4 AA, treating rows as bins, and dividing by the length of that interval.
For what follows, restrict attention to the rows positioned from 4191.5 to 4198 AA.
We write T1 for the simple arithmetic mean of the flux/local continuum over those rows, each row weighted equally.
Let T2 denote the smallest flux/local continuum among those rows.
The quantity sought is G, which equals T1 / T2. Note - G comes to 1.26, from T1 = 0.94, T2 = 0.75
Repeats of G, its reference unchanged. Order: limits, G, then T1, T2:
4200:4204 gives 1.22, 1.16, 0.96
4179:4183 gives 1.02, 1.06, 1.04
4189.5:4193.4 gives 1.08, 1.02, 0.95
